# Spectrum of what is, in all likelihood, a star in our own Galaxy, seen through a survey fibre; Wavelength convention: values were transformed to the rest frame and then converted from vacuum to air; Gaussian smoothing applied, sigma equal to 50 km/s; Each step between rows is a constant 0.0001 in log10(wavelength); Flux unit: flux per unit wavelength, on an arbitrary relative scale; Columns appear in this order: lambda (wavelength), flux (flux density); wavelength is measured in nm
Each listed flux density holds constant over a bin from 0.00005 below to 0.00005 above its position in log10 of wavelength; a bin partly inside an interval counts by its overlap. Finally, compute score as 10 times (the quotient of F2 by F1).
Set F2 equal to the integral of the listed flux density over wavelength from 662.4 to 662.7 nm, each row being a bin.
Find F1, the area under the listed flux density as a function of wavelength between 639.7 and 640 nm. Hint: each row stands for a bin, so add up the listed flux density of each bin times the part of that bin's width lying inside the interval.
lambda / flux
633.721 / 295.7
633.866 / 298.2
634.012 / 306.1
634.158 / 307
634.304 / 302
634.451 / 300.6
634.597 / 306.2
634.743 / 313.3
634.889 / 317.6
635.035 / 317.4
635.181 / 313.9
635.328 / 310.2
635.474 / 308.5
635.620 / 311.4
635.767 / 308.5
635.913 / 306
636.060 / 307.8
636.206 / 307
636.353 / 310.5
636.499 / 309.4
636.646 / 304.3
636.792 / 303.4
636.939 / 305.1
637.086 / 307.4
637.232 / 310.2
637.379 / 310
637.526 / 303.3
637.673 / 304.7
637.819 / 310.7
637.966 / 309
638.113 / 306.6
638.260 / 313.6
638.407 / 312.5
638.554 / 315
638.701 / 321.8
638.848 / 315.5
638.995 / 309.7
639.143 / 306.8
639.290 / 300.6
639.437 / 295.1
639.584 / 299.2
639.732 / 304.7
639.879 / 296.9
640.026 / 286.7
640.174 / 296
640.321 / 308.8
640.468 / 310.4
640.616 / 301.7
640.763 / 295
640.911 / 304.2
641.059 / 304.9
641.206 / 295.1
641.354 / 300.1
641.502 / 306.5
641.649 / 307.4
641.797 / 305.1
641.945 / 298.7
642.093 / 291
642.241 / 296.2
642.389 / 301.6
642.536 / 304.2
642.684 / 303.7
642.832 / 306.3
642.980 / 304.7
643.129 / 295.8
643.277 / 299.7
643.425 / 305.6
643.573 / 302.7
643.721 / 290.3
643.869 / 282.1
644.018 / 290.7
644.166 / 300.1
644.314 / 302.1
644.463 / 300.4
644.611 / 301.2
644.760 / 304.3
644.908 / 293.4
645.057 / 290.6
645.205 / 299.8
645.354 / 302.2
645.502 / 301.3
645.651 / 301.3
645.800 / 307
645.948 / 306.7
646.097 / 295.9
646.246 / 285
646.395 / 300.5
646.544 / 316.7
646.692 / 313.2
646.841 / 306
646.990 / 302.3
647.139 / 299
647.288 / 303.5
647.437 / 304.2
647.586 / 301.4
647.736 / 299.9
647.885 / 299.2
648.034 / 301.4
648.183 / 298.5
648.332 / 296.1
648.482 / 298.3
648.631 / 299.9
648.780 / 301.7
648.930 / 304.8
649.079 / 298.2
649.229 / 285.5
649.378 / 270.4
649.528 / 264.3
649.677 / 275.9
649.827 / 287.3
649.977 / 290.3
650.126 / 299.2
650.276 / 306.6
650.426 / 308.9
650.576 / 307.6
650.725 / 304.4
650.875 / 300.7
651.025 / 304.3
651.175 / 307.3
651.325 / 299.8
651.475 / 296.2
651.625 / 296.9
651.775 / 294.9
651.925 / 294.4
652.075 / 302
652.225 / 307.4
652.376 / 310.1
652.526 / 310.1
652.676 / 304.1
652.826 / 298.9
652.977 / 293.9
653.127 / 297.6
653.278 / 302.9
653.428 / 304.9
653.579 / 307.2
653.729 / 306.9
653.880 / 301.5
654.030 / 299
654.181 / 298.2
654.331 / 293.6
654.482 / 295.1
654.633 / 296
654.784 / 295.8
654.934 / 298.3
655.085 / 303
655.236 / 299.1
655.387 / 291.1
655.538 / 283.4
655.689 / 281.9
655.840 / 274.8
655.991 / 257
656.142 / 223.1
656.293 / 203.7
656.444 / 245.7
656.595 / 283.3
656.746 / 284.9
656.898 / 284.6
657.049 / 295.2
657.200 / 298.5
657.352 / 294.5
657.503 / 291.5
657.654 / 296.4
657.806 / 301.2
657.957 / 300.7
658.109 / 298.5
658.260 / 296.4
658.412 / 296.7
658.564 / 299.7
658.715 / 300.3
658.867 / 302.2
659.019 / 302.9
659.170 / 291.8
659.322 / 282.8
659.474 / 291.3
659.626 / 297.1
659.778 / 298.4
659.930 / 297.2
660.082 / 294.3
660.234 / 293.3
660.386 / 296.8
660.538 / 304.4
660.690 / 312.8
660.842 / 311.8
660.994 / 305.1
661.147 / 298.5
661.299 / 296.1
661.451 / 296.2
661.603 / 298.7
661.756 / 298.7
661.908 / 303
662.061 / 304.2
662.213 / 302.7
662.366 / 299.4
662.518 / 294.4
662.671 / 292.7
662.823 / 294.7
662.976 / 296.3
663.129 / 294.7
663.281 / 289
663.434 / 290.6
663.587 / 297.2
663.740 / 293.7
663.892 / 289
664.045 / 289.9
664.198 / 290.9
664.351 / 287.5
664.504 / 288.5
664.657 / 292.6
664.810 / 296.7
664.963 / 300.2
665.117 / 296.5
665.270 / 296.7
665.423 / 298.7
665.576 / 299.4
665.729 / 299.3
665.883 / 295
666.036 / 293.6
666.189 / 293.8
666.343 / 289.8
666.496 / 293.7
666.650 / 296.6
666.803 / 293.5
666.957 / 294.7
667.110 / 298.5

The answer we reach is 9.9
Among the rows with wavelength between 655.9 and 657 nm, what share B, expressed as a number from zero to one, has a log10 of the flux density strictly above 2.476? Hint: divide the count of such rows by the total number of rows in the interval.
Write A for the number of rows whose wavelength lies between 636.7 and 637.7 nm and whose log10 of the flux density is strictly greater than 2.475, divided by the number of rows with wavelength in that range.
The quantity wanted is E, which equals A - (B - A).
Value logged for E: 2.0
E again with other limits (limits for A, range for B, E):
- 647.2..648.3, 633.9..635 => 0.7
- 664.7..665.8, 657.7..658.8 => 0.6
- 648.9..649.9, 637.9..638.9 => -0.7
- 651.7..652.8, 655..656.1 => 1.3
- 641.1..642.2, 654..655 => 1.4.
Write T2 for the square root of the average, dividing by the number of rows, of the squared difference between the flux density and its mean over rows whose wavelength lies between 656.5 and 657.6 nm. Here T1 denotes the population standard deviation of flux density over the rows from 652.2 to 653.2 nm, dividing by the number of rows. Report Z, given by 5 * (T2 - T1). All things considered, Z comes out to -1.8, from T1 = 6.0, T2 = 5.6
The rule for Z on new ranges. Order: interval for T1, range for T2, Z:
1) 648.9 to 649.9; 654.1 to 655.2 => -53.5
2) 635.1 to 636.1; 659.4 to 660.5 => -0.2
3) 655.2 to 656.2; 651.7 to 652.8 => -88.2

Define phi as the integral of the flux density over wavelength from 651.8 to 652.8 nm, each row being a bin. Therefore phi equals 304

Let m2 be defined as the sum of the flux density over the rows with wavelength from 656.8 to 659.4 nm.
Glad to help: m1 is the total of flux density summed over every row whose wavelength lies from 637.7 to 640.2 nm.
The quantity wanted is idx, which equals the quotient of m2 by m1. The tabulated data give 0.97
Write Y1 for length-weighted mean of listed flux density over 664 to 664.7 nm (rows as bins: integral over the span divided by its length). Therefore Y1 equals 290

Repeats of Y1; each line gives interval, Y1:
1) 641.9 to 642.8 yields 300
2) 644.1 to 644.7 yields 301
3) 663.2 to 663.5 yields 290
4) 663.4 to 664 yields 293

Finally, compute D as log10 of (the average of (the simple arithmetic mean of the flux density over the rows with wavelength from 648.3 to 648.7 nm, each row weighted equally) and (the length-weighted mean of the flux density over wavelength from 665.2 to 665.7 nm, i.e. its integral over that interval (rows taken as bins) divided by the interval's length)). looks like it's 2.47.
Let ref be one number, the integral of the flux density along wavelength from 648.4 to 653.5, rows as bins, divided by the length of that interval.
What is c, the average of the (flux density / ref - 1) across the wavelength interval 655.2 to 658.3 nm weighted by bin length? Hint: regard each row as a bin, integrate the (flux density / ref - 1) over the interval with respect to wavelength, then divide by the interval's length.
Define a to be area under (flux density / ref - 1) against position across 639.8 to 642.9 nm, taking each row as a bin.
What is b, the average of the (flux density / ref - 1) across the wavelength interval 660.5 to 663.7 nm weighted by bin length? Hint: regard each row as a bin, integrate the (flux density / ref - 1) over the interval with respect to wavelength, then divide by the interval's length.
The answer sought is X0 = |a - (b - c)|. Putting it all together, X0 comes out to 0.03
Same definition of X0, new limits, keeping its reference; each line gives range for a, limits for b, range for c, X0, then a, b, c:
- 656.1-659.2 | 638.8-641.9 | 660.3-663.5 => 0.14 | -0.125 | 0.015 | 0.00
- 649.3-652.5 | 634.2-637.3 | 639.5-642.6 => 0.04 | -0.012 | 0.036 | 0.01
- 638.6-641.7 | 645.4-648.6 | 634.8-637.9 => 0.08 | 0.056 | 0.013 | 0.04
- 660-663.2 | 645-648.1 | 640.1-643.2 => 0.02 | 0.017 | 0.013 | 0.01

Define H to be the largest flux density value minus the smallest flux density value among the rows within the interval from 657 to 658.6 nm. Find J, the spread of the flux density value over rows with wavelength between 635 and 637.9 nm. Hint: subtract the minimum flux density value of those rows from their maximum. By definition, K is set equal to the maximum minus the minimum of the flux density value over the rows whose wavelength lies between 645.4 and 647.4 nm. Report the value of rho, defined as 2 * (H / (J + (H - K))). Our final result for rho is -2.5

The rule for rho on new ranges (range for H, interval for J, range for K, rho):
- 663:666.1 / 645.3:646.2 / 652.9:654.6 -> 2.5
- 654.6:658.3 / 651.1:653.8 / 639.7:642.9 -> 2.2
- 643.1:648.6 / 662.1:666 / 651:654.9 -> 2.1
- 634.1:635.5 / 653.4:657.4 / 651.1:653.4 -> 0.3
